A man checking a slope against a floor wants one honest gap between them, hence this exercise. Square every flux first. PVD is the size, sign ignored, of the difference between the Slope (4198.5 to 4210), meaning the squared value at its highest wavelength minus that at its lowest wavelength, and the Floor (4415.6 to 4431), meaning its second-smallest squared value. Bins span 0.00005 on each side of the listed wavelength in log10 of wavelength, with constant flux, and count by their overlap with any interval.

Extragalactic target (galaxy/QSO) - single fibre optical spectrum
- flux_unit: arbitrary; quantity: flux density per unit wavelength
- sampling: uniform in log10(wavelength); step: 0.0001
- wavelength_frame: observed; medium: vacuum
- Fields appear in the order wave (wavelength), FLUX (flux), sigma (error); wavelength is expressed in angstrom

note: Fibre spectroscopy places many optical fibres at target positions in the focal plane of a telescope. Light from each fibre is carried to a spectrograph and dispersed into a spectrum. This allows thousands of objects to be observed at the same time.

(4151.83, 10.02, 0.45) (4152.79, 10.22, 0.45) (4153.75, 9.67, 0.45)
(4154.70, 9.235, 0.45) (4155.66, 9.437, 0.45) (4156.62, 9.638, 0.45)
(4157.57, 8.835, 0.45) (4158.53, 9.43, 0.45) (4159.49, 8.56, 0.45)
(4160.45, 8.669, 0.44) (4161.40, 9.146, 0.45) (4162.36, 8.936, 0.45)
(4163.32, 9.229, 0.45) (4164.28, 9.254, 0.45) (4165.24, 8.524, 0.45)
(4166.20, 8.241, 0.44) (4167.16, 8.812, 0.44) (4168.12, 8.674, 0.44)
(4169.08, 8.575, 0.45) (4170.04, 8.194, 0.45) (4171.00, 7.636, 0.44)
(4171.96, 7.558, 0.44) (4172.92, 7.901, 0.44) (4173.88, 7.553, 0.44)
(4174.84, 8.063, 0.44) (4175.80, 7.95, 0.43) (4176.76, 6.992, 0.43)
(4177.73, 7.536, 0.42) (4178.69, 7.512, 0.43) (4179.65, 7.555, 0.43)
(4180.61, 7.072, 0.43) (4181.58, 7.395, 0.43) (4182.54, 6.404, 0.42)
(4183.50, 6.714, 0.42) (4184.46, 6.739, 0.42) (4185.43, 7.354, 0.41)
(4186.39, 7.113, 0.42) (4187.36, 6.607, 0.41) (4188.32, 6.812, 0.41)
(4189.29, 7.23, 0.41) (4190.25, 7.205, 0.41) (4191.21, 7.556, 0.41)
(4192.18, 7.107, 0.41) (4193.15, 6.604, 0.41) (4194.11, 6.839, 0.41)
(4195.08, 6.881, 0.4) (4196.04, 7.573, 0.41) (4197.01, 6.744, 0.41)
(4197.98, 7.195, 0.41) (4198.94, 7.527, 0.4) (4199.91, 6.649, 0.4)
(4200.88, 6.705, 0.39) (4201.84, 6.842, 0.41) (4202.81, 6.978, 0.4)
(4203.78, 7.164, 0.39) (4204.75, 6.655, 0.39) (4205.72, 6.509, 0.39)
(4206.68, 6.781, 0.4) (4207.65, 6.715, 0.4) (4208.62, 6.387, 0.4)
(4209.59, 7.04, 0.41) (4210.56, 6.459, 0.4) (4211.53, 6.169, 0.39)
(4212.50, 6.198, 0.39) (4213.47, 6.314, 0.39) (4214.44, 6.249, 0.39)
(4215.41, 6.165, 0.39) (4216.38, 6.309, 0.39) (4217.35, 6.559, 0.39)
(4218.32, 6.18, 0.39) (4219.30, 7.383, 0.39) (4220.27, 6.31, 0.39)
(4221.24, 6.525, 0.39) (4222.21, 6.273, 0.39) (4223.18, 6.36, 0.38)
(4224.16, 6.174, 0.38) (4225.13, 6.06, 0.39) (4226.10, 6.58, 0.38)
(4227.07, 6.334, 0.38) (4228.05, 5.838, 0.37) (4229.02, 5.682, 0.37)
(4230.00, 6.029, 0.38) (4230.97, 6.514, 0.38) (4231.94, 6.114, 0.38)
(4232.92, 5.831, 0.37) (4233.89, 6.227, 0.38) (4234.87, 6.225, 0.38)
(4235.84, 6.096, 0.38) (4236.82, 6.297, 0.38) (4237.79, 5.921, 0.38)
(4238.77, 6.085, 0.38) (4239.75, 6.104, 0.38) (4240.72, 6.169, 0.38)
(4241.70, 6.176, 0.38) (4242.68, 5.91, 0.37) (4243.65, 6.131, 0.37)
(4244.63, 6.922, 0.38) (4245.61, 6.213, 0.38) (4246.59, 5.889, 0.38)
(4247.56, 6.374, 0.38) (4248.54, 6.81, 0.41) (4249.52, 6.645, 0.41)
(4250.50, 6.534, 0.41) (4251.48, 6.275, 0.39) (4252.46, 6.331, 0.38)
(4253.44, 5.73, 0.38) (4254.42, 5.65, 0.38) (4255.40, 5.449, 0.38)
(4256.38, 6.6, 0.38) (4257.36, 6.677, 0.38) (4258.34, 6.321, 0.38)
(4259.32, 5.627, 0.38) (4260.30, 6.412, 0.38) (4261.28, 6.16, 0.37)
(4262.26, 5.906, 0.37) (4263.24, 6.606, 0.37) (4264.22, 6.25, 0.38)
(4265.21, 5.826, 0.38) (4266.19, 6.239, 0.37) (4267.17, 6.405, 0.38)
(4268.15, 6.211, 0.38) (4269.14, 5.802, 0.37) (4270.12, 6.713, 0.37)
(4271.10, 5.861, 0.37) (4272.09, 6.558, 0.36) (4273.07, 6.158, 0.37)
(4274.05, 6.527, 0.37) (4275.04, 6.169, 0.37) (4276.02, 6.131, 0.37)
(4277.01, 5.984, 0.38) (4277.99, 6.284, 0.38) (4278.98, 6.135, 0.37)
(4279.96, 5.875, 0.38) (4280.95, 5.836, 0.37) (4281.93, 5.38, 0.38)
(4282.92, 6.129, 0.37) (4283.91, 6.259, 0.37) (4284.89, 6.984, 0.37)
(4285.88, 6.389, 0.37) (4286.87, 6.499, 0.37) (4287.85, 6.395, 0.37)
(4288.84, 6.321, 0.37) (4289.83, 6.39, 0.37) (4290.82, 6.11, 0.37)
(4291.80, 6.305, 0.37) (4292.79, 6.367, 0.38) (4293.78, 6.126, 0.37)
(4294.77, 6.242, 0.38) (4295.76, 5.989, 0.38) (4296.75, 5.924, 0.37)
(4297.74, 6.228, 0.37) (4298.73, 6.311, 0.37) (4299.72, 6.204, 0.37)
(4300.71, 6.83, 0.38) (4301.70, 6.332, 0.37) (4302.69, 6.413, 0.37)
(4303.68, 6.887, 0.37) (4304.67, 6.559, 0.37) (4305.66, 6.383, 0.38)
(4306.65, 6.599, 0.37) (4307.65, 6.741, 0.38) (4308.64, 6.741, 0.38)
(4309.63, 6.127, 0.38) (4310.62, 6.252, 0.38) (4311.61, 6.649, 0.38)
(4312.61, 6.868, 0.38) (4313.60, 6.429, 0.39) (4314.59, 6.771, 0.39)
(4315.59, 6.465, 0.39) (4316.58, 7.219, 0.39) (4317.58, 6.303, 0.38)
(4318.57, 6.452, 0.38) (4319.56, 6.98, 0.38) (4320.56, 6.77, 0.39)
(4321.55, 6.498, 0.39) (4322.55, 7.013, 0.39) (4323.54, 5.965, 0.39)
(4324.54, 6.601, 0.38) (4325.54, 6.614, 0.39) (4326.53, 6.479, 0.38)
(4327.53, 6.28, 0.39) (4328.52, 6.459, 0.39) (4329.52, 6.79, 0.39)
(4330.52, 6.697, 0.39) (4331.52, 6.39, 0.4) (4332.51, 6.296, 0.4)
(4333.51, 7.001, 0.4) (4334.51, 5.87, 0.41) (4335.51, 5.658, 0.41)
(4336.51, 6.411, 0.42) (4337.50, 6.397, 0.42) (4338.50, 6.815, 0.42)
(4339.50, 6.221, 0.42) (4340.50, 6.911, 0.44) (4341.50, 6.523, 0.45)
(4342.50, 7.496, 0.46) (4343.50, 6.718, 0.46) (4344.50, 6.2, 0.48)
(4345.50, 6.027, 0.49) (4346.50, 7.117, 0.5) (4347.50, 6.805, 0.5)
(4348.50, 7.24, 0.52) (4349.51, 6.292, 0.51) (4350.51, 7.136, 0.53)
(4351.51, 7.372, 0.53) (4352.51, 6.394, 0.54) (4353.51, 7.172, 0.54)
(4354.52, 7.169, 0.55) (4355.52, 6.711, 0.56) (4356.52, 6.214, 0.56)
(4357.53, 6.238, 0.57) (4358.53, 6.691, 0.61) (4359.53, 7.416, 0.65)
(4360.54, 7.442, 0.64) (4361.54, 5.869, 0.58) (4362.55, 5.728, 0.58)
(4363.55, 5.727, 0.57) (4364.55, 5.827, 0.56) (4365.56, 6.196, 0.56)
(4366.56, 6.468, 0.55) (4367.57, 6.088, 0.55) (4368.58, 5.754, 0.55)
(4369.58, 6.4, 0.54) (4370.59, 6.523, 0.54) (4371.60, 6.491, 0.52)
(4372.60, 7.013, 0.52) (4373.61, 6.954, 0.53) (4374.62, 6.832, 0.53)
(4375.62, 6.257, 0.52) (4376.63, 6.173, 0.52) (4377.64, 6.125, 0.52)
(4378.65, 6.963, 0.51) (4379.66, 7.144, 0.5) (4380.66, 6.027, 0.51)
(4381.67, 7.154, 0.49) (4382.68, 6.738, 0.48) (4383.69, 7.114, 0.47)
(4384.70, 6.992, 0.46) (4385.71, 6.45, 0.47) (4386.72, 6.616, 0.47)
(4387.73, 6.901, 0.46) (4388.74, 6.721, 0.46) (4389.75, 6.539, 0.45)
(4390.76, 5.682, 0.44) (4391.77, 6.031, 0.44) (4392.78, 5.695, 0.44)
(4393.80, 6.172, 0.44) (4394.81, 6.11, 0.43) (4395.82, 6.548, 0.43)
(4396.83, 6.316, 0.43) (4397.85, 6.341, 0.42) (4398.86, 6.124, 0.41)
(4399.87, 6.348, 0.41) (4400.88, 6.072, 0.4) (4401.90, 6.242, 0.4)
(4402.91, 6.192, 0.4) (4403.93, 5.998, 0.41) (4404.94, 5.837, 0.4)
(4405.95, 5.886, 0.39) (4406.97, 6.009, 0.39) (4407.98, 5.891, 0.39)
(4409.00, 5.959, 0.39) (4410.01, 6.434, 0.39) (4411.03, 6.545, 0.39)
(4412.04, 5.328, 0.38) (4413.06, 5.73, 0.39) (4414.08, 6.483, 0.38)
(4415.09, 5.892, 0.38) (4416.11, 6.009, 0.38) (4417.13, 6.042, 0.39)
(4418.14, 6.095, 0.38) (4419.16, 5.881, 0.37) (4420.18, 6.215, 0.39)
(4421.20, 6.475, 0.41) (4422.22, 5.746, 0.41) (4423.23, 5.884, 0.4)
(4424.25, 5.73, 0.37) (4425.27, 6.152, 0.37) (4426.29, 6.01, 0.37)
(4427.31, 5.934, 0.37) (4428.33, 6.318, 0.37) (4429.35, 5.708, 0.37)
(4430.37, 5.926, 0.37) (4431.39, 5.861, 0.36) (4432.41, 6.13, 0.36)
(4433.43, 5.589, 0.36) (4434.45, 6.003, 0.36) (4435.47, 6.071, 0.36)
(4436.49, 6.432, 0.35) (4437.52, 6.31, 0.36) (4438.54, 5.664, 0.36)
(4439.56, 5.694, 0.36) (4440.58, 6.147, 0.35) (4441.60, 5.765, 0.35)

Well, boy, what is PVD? 39.9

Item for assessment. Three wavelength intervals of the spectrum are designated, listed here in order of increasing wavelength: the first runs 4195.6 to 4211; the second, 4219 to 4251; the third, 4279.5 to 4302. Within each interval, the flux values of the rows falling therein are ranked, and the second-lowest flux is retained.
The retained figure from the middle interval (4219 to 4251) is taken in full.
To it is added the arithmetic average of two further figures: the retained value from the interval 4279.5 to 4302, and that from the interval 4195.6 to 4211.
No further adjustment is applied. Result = 11.98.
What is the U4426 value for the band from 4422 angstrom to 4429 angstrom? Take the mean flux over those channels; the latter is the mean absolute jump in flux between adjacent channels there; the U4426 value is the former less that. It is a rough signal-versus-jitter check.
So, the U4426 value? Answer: 5.75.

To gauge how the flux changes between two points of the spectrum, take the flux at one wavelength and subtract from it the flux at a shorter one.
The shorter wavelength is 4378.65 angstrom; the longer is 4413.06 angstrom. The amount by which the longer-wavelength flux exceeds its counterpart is -1.2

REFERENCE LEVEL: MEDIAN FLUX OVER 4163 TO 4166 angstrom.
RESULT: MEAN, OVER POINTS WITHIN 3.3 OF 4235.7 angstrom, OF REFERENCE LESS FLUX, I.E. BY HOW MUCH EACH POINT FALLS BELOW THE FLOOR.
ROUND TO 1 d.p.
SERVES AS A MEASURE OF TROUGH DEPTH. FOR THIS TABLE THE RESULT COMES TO 3.1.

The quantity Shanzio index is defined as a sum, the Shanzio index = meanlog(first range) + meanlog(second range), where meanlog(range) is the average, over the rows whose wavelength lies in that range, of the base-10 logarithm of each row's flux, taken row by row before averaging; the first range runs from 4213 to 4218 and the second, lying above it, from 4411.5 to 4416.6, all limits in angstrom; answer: 1.57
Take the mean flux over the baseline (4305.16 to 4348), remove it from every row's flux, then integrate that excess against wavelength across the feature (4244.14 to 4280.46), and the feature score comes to -12.2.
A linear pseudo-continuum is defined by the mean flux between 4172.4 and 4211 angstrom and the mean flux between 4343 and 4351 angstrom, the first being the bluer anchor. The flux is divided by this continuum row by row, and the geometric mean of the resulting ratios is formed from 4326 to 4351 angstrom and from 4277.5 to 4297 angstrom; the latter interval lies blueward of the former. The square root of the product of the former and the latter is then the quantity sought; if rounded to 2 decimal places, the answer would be 0.94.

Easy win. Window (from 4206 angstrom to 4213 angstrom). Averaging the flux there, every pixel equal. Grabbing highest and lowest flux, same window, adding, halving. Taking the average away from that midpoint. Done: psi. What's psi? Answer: 0.07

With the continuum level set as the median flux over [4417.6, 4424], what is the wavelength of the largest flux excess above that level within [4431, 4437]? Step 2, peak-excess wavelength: 4436.49 angstrom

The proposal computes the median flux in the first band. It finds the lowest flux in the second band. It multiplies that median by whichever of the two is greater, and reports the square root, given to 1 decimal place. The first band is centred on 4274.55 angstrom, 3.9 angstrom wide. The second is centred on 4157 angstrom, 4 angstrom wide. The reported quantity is 7.4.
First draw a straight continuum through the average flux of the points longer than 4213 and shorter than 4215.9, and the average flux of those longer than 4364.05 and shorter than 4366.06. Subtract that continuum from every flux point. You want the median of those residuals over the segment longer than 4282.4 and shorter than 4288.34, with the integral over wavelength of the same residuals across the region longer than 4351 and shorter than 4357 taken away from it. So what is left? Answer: -4.6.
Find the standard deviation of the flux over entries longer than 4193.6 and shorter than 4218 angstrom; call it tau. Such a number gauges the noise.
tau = 0.39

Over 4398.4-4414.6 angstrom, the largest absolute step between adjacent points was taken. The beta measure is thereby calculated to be 1.22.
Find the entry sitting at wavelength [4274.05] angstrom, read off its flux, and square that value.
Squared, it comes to 43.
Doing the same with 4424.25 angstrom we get 33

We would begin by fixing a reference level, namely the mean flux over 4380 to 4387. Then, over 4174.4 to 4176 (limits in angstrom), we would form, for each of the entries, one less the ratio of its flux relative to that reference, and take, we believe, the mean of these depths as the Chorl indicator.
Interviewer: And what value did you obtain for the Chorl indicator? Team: -0.19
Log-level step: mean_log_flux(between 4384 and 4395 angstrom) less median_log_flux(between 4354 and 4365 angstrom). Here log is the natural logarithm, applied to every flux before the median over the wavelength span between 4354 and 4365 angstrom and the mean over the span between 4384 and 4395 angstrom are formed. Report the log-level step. 0.02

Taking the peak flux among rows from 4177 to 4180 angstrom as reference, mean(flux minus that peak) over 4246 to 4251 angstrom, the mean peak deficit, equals -1.1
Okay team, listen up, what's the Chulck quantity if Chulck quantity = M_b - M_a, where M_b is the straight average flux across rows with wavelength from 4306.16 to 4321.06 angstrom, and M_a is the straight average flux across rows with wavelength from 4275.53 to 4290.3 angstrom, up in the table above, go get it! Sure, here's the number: 0.4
